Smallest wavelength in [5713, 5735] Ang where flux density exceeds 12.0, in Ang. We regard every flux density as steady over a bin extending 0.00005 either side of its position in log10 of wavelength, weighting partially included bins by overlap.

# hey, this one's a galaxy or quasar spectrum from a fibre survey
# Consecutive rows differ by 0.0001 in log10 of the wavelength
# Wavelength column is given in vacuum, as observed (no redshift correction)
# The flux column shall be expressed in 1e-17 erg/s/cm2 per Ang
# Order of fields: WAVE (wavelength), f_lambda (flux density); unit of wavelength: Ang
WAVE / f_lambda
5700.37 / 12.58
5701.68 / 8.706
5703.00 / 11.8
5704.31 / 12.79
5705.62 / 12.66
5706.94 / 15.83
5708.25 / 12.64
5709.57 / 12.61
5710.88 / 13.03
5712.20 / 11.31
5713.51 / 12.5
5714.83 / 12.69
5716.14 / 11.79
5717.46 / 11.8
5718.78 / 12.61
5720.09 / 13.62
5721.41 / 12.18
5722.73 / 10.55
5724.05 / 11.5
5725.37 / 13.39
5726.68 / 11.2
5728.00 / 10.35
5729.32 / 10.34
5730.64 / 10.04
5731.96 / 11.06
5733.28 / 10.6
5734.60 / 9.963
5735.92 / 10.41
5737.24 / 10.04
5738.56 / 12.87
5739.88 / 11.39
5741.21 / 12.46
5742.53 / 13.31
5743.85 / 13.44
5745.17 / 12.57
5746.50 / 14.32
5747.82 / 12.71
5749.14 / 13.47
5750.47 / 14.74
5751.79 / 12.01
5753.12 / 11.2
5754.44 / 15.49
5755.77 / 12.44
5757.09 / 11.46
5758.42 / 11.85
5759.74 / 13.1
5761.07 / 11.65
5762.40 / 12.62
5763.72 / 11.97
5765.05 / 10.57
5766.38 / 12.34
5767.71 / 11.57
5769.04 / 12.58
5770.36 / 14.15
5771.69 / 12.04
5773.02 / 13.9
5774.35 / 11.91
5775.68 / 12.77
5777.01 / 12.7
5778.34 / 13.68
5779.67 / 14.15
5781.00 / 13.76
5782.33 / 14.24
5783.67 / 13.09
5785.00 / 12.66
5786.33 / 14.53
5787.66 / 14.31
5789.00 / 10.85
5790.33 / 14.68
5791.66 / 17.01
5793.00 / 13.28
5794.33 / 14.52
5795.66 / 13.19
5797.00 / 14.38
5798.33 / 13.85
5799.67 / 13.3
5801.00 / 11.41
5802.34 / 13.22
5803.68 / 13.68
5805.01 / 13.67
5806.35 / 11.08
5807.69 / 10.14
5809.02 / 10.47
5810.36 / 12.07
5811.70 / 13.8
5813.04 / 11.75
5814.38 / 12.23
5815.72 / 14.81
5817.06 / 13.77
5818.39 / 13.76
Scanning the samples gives 5713.51 Ang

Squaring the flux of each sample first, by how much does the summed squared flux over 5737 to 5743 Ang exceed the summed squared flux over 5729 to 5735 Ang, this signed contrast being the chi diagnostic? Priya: 187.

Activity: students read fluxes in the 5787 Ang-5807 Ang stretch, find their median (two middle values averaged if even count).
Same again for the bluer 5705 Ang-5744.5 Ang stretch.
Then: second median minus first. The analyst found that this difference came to -1.7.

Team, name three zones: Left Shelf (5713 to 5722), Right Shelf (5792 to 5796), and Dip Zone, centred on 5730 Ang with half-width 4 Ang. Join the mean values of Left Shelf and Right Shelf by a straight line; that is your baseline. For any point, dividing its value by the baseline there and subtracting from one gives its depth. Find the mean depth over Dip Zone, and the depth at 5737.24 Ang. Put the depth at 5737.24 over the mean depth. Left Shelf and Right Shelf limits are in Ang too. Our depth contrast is 1.3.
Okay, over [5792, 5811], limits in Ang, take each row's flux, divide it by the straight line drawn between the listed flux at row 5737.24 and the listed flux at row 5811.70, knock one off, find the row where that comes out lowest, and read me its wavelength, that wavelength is 5807.69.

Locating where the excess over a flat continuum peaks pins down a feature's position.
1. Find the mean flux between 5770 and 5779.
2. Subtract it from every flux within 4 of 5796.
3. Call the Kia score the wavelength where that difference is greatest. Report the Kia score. 5794.33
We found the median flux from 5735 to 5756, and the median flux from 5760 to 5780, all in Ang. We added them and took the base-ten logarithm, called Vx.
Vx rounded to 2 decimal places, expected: 1.40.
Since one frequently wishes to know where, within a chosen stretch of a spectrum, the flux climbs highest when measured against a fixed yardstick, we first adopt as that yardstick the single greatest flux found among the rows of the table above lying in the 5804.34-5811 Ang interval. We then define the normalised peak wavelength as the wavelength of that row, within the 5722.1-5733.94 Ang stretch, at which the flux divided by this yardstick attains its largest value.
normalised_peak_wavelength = 5725.37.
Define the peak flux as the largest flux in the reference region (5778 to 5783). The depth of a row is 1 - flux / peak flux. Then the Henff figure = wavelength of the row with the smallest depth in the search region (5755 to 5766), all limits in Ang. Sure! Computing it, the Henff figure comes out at 5759.74 Ang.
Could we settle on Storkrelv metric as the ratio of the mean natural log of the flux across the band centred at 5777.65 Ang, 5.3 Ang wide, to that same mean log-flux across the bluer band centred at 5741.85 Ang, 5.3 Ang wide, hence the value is 1.02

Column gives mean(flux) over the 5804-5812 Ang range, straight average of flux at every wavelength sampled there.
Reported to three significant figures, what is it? 11.9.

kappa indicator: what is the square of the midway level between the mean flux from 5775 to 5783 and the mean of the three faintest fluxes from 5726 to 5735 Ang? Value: 140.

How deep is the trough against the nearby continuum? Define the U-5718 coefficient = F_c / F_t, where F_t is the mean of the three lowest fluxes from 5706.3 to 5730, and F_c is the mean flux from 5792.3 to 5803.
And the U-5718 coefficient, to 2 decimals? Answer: 1.29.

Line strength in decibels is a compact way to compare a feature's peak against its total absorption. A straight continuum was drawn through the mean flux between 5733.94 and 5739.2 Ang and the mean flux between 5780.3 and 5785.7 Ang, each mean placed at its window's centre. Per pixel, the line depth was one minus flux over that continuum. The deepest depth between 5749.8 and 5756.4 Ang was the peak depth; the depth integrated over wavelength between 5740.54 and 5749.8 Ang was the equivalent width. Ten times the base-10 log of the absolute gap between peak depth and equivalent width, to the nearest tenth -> 2.0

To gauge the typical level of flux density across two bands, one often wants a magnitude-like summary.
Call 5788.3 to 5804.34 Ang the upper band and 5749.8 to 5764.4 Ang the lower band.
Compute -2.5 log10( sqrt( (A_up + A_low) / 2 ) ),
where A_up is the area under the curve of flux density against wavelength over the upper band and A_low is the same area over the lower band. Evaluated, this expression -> -2.88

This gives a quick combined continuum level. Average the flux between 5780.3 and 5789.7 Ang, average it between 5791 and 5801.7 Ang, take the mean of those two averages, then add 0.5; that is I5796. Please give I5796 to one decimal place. 14.1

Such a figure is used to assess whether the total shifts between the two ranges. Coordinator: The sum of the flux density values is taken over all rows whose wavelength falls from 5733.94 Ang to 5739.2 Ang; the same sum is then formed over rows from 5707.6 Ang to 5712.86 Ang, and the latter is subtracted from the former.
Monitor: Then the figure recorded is -6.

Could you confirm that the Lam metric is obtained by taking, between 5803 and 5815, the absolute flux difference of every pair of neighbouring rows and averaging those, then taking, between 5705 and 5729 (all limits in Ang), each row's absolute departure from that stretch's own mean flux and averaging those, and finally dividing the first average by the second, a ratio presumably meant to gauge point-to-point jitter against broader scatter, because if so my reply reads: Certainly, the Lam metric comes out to 1.4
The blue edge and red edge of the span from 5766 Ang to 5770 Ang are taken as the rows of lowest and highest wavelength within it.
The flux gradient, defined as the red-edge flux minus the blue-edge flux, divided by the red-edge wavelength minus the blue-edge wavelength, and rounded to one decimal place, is 0.1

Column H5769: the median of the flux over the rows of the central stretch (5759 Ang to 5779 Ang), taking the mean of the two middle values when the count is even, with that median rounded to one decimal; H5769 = 12.6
